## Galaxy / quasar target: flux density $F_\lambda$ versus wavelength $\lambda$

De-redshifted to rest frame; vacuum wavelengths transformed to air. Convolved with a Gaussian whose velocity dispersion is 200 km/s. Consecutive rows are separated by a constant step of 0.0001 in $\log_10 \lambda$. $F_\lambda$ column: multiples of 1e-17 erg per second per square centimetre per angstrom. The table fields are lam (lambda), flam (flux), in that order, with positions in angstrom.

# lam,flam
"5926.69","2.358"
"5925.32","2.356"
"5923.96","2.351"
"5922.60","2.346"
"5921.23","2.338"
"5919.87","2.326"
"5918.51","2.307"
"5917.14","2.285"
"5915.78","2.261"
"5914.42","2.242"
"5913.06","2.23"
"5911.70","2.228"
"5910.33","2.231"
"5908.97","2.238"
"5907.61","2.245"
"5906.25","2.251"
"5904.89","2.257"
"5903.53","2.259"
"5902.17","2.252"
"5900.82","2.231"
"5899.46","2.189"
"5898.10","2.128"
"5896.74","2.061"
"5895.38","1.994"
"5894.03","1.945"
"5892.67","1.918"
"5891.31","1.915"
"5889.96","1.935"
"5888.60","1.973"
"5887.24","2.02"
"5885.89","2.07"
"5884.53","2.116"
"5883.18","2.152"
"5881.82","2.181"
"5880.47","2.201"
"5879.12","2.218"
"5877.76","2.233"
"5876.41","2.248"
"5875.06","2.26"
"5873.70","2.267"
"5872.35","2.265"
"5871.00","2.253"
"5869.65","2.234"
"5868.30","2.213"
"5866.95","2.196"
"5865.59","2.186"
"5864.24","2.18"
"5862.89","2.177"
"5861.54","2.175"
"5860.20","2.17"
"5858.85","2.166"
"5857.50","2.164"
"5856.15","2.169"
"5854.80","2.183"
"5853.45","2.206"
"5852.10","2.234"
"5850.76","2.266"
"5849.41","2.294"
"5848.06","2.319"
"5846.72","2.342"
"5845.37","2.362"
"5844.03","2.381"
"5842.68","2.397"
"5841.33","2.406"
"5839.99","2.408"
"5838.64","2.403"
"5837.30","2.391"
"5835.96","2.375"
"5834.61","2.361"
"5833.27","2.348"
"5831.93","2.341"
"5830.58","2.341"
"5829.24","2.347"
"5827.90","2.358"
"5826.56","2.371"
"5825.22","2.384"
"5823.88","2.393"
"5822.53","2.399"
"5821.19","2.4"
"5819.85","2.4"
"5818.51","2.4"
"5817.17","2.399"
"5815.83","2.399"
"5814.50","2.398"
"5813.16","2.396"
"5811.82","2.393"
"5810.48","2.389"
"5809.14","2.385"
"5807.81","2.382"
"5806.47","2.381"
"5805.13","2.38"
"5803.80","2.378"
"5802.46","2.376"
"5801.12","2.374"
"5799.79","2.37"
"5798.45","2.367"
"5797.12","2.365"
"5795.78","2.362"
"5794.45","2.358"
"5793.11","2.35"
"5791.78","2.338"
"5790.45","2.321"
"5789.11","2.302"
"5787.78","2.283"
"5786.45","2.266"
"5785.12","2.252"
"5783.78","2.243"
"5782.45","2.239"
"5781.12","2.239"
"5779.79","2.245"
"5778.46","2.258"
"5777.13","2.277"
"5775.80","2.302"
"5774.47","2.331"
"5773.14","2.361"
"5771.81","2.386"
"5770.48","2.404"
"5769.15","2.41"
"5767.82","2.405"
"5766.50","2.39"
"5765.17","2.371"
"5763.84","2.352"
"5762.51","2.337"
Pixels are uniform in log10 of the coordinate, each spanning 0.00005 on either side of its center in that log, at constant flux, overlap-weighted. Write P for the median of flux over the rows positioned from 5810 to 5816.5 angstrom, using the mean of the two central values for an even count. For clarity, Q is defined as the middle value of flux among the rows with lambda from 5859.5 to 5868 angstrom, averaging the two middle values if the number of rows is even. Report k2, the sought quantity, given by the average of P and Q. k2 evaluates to 2.29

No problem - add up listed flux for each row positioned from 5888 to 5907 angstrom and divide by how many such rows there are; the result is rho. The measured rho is 2.09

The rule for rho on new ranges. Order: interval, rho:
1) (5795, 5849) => 2.38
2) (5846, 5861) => 2.23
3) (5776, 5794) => 2.28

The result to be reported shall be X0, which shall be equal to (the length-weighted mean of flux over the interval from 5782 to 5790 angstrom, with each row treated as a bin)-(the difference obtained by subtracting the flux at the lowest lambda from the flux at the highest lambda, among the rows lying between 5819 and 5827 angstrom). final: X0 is 2.29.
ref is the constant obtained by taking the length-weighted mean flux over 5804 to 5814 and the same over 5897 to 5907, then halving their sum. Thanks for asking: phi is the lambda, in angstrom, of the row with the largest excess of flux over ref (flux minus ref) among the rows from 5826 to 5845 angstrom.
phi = 5839.99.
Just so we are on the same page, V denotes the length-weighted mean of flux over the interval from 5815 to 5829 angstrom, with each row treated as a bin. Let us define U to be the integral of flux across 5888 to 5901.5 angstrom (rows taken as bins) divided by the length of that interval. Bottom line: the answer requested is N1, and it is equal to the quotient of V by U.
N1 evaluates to 1.18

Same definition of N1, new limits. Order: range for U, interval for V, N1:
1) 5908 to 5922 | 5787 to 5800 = 1.03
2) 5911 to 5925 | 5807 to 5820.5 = 1.04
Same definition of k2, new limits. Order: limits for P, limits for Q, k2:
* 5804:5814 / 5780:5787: 2.31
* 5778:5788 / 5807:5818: 2.32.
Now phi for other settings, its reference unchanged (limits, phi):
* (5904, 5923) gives 5922.60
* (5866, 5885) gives 5873.70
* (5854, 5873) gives 5872.35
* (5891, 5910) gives 5903.53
